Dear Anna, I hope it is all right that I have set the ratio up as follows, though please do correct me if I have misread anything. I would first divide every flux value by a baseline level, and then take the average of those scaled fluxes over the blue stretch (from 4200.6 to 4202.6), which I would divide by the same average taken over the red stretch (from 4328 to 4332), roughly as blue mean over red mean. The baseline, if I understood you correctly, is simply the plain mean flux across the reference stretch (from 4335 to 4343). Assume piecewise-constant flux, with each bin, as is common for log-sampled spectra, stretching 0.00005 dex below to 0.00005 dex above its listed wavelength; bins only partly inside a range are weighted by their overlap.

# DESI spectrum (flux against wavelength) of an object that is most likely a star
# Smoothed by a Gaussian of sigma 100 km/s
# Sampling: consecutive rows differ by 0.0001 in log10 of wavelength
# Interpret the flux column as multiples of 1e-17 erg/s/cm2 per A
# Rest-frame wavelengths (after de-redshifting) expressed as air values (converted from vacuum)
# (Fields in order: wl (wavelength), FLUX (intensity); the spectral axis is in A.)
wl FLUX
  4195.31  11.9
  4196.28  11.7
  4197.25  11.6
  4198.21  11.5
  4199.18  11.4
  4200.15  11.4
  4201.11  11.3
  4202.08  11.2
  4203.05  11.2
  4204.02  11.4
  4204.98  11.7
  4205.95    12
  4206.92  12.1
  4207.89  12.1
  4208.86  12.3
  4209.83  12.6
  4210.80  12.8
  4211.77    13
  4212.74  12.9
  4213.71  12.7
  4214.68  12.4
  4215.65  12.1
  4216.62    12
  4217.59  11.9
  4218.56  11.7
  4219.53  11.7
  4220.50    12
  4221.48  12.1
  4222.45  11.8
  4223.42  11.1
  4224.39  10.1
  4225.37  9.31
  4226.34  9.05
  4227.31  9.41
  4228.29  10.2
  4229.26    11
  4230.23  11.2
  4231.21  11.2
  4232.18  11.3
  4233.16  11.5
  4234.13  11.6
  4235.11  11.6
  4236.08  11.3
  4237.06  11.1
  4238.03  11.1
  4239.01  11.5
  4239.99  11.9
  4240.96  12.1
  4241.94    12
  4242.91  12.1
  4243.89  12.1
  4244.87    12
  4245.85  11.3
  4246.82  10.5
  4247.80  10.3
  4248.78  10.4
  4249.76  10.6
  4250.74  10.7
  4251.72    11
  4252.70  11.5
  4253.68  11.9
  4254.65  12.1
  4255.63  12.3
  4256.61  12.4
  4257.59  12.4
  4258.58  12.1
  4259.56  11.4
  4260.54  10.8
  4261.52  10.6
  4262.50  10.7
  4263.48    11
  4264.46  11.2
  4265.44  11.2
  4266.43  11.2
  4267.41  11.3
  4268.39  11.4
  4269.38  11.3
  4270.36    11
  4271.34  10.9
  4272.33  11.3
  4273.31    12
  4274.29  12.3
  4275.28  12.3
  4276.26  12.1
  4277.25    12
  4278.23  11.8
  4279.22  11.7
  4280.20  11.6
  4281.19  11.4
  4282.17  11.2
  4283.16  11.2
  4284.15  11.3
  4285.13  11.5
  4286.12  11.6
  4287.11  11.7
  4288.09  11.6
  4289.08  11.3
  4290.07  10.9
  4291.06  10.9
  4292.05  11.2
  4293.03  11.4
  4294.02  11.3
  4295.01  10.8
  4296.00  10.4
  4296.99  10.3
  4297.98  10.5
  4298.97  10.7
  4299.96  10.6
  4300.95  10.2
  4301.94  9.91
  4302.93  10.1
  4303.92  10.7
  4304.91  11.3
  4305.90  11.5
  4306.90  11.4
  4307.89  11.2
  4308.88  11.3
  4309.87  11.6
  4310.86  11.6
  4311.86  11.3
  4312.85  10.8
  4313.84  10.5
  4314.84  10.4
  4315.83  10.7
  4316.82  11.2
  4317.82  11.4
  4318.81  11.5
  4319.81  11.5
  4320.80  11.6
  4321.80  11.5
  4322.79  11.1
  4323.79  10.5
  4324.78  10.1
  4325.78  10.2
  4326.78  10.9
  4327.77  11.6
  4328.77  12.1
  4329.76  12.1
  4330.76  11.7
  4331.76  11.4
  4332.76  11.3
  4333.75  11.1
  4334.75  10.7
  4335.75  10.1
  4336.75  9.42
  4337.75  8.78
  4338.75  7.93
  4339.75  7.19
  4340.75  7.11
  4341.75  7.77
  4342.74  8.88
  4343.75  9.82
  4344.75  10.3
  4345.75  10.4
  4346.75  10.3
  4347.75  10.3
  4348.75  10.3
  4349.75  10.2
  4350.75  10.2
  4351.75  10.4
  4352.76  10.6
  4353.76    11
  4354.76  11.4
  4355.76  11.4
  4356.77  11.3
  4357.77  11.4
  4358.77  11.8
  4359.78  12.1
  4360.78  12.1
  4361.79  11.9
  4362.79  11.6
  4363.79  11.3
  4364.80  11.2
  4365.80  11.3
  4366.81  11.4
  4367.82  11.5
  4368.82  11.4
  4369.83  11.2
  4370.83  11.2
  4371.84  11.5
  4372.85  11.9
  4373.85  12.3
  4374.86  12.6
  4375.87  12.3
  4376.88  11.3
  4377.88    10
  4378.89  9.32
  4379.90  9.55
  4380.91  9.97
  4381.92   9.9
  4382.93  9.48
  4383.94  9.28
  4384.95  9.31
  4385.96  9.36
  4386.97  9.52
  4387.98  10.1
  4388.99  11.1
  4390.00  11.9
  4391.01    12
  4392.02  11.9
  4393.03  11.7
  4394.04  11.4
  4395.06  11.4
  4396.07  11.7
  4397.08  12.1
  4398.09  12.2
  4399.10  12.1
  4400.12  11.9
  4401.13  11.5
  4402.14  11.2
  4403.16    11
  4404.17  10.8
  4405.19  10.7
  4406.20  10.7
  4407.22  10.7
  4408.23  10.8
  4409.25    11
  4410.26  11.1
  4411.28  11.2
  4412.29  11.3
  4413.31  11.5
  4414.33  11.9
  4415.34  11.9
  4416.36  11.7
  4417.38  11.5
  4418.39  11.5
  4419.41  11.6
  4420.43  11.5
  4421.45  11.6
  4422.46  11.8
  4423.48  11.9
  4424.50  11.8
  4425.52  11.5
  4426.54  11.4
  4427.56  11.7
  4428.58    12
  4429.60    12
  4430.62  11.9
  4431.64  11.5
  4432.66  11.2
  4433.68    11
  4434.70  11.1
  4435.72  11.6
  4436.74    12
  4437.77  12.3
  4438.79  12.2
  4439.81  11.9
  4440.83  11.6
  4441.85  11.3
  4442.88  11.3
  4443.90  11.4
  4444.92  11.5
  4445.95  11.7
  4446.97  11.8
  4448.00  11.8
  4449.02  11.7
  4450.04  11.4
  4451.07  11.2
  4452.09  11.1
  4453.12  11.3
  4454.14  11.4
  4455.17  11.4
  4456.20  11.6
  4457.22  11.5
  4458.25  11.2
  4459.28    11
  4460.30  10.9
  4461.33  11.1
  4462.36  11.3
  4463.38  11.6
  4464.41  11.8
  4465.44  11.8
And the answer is 0.95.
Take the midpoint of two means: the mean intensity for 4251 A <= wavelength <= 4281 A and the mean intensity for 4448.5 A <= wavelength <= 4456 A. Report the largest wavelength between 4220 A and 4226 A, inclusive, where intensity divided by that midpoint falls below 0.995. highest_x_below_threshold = 4225.37 A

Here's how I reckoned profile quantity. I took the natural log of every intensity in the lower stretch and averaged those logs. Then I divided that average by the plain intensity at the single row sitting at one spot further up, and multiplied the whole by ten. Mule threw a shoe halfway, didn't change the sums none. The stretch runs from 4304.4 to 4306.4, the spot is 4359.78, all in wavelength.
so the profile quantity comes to 2.01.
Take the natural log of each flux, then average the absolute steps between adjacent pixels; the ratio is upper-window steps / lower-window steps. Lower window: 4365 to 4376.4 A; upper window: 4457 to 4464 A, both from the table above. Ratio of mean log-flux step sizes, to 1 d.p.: 1.0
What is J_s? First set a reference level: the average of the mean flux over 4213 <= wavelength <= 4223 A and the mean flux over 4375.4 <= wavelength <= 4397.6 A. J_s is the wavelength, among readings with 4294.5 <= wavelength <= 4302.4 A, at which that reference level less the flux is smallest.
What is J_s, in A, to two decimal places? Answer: 4295.01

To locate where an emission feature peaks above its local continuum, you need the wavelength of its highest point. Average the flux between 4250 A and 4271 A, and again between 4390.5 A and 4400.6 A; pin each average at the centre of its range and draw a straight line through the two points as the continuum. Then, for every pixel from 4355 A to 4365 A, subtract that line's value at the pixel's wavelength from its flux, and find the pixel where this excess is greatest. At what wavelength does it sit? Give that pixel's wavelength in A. 4359.78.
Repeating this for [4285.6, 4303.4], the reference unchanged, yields 4287.11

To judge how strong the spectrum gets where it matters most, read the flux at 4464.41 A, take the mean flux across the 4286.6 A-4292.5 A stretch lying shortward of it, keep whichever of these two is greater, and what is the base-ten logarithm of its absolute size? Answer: 1.07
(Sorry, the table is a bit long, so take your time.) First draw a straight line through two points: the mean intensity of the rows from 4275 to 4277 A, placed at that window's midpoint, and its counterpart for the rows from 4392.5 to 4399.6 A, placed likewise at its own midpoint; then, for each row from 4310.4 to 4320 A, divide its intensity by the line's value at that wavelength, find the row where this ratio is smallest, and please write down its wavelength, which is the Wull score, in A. 4314.84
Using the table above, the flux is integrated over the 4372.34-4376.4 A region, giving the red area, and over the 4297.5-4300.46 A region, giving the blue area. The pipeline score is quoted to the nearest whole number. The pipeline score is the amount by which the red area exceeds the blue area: 18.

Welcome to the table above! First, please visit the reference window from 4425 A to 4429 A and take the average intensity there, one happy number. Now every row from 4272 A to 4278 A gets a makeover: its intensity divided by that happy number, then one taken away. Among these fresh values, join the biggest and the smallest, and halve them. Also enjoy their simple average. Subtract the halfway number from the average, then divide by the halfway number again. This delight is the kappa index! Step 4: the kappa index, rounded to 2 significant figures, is 1.3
